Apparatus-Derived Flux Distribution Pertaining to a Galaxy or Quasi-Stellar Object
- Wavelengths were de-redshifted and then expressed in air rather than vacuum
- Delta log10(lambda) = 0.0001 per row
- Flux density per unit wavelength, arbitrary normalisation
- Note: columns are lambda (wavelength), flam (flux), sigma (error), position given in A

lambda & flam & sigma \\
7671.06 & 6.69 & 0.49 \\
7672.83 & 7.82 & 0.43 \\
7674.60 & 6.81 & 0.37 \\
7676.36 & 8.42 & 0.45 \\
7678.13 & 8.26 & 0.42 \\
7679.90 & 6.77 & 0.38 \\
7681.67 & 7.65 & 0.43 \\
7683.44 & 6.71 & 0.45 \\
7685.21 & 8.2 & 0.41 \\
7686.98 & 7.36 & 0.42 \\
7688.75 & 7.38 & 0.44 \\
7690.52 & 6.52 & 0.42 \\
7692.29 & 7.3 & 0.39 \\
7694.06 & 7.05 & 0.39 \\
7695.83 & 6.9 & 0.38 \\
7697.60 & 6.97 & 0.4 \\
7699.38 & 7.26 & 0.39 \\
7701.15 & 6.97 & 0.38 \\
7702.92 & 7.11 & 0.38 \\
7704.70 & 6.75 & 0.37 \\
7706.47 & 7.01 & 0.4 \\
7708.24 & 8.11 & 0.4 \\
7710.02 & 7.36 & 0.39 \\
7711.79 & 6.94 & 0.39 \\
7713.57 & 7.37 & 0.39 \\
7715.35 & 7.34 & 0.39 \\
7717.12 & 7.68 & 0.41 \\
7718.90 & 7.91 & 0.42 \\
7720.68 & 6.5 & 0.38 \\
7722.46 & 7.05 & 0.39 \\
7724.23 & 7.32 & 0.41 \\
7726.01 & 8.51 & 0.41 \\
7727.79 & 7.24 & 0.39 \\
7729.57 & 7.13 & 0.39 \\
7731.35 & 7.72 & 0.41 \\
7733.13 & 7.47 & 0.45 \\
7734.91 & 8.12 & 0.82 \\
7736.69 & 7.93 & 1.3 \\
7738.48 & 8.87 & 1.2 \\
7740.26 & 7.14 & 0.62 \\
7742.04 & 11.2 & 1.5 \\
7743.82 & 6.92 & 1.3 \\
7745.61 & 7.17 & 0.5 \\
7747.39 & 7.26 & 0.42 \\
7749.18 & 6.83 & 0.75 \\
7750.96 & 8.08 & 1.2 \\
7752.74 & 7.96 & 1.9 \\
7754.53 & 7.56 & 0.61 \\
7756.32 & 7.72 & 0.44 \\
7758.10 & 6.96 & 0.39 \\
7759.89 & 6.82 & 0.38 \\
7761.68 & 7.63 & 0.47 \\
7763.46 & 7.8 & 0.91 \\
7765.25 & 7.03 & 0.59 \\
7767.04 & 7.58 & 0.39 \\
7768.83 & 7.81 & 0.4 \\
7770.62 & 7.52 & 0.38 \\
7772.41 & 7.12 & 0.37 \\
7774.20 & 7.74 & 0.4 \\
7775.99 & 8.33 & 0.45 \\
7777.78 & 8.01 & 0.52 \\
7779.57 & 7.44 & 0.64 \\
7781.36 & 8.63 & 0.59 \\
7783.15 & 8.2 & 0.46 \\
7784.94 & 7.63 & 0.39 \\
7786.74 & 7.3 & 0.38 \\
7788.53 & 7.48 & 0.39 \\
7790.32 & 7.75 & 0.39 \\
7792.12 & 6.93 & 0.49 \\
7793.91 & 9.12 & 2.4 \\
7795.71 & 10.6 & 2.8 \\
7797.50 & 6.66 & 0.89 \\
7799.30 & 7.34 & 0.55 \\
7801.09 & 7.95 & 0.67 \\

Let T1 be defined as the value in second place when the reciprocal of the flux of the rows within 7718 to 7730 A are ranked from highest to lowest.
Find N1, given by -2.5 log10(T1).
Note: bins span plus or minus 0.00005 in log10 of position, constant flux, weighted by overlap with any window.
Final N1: 2.12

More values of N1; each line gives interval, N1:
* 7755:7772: 2.11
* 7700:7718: 2.10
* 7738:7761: 2.09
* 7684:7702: 2.10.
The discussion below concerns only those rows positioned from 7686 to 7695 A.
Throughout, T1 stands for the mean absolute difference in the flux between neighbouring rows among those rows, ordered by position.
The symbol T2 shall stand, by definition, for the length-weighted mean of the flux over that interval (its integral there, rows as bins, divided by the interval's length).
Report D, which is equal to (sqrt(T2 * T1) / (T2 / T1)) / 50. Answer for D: 0.0025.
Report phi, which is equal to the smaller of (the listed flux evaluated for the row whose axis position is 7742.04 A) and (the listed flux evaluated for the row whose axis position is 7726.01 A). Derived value 8.5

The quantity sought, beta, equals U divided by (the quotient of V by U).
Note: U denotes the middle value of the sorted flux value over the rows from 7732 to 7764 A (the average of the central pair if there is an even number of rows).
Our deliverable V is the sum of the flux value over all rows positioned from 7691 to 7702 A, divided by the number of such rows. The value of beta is 8.2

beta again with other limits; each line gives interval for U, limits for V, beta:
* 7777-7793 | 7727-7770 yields 7.6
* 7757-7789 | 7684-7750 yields 7.8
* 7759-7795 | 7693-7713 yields 8.2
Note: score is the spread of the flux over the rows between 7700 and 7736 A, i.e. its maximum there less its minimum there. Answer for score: 2.0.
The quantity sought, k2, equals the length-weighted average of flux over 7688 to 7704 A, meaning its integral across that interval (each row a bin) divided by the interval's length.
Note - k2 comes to 7.0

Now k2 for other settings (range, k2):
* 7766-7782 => 7.8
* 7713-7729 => 7.4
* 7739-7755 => 7.8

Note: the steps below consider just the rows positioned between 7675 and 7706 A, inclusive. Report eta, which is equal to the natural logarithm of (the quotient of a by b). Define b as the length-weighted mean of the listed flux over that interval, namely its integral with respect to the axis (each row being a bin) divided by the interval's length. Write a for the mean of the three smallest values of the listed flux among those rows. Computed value -0.086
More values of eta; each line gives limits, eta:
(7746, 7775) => -0.082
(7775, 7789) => -0.063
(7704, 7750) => -0.124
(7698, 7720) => -0.058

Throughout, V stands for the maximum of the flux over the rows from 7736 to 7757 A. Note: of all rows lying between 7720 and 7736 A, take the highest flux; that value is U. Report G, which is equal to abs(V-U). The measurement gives 3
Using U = 8.51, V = 11.2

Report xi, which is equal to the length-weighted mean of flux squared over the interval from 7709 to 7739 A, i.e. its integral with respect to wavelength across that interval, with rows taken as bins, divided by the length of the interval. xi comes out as 57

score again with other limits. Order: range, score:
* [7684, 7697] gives 1.7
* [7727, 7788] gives 4.4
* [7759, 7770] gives 1.0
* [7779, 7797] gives 3.7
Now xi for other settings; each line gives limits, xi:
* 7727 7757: 62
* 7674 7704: 53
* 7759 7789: 59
